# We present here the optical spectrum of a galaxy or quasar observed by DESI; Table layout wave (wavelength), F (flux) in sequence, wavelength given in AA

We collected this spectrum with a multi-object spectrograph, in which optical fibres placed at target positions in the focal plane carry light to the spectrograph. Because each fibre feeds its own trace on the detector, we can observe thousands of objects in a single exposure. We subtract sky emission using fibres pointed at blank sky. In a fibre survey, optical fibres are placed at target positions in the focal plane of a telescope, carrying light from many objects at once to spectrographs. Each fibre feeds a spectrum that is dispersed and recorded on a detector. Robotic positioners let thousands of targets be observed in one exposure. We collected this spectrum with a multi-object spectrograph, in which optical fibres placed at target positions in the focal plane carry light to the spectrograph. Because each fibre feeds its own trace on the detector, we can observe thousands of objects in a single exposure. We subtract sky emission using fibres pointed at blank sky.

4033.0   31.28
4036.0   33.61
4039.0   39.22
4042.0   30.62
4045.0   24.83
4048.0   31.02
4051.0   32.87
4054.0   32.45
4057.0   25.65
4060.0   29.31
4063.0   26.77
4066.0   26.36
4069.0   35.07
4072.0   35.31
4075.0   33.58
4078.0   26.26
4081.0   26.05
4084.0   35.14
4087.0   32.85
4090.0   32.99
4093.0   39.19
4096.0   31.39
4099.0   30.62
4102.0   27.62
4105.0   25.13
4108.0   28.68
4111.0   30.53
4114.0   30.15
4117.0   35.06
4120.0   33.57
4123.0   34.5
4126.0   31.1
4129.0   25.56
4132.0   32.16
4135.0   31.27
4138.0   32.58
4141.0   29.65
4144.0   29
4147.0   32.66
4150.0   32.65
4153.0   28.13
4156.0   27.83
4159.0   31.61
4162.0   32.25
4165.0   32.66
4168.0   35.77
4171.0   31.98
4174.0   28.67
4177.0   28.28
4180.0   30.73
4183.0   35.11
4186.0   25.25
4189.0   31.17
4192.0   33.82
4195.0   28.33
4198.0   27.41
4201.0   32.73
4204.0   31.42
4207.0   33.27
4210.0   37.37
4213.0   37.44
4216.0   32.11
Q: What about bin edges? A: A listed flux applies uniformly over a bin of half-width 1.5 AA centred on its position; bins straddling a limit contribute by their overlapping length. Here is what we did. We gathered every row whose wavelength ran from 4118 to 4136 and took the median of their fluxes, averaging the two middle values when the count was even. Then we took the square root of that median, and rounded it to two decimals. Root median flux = 5.63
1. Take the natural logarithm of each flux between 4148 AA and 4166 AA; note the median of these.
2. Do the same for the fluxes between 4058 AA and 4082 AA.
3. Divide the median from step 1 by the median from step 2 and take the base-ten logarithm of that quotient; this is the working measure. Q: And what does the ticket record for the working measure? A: 0.017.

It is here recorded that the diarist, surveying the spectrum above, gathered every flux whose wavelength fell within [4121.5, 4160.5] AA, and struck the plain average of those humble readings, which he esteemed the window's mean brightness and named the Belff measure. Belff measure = 30.7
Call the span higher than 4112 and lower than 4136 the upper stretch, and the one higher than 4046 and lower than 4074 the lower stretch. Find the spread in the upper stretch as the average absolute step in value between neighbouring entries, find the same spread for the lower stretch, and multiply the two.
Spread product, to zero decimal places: 10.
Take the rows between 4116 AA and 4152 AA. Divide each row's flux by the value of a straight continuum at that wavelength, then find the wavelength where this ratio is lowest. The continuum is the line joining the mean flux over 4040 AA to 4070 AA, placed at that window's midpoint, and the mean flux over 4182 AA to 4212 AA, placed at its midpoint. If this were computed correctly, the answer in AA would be 4129.0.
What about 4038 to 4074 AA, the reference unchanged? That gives 4045.0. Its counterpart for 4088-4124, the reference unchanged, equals 4105.0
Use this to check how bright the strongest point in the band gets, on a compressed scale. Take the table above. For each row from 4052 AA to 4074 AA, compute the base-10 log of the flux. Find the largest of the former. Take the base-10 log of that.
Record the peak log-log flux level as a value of 0.190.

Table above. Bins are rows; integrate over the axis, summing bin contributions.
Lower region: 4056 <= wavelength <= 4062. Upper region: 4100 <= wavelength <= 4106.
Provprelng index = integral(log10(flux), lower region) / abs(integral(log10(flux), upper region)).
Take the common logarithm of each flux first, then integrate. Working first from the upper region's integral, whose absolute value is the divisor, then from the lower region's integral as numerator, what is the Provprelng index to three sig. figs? 1.01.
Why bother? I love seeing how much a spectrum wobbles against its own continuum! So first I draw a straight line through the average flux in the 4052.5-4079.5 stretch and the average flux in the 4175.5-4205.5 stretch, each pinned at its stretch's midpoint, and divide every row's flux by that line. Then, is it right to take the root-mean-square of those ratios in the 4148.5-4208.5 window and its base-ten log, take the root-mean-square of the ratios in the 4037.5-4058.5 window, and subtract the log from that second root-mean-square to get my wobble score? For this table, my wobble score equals 1.03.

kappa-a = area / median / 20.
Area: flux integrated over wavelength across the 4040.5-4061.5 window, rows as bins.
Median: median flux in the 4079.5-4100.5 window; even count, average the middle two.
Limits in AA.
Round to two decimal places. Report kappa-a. 0.94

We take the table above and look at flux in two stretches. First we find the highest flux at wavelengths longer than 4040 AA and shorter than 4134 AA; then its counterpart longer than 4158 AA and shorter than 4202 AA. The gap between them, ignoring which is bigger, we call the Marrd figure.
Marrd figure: 3.4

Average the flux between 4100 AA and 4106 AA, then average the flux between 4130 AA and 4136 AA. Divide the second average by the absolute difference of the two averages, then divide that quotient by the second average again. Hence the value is 0.2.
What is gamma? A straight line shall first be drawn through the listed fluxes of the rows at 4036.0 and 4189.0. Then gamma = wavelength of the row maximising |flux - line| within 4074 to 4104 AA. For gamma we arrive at 4081.0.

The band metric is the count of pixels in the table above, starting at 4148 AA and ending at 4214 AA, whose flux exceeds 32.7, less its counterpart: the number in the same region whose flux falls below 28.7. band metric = 0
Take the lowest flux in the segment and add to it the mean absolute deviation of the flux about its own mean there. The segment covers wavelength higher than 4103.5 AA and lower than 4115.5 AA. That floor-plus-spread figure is 26.9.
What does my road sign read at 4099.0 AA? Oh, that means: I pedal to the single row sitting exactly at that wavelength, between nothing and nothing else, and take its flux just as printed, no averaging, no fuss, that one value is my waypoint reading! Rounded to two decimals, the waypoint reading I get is 30.62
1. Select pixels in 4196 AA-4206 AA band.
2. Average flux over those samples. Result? 30.5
